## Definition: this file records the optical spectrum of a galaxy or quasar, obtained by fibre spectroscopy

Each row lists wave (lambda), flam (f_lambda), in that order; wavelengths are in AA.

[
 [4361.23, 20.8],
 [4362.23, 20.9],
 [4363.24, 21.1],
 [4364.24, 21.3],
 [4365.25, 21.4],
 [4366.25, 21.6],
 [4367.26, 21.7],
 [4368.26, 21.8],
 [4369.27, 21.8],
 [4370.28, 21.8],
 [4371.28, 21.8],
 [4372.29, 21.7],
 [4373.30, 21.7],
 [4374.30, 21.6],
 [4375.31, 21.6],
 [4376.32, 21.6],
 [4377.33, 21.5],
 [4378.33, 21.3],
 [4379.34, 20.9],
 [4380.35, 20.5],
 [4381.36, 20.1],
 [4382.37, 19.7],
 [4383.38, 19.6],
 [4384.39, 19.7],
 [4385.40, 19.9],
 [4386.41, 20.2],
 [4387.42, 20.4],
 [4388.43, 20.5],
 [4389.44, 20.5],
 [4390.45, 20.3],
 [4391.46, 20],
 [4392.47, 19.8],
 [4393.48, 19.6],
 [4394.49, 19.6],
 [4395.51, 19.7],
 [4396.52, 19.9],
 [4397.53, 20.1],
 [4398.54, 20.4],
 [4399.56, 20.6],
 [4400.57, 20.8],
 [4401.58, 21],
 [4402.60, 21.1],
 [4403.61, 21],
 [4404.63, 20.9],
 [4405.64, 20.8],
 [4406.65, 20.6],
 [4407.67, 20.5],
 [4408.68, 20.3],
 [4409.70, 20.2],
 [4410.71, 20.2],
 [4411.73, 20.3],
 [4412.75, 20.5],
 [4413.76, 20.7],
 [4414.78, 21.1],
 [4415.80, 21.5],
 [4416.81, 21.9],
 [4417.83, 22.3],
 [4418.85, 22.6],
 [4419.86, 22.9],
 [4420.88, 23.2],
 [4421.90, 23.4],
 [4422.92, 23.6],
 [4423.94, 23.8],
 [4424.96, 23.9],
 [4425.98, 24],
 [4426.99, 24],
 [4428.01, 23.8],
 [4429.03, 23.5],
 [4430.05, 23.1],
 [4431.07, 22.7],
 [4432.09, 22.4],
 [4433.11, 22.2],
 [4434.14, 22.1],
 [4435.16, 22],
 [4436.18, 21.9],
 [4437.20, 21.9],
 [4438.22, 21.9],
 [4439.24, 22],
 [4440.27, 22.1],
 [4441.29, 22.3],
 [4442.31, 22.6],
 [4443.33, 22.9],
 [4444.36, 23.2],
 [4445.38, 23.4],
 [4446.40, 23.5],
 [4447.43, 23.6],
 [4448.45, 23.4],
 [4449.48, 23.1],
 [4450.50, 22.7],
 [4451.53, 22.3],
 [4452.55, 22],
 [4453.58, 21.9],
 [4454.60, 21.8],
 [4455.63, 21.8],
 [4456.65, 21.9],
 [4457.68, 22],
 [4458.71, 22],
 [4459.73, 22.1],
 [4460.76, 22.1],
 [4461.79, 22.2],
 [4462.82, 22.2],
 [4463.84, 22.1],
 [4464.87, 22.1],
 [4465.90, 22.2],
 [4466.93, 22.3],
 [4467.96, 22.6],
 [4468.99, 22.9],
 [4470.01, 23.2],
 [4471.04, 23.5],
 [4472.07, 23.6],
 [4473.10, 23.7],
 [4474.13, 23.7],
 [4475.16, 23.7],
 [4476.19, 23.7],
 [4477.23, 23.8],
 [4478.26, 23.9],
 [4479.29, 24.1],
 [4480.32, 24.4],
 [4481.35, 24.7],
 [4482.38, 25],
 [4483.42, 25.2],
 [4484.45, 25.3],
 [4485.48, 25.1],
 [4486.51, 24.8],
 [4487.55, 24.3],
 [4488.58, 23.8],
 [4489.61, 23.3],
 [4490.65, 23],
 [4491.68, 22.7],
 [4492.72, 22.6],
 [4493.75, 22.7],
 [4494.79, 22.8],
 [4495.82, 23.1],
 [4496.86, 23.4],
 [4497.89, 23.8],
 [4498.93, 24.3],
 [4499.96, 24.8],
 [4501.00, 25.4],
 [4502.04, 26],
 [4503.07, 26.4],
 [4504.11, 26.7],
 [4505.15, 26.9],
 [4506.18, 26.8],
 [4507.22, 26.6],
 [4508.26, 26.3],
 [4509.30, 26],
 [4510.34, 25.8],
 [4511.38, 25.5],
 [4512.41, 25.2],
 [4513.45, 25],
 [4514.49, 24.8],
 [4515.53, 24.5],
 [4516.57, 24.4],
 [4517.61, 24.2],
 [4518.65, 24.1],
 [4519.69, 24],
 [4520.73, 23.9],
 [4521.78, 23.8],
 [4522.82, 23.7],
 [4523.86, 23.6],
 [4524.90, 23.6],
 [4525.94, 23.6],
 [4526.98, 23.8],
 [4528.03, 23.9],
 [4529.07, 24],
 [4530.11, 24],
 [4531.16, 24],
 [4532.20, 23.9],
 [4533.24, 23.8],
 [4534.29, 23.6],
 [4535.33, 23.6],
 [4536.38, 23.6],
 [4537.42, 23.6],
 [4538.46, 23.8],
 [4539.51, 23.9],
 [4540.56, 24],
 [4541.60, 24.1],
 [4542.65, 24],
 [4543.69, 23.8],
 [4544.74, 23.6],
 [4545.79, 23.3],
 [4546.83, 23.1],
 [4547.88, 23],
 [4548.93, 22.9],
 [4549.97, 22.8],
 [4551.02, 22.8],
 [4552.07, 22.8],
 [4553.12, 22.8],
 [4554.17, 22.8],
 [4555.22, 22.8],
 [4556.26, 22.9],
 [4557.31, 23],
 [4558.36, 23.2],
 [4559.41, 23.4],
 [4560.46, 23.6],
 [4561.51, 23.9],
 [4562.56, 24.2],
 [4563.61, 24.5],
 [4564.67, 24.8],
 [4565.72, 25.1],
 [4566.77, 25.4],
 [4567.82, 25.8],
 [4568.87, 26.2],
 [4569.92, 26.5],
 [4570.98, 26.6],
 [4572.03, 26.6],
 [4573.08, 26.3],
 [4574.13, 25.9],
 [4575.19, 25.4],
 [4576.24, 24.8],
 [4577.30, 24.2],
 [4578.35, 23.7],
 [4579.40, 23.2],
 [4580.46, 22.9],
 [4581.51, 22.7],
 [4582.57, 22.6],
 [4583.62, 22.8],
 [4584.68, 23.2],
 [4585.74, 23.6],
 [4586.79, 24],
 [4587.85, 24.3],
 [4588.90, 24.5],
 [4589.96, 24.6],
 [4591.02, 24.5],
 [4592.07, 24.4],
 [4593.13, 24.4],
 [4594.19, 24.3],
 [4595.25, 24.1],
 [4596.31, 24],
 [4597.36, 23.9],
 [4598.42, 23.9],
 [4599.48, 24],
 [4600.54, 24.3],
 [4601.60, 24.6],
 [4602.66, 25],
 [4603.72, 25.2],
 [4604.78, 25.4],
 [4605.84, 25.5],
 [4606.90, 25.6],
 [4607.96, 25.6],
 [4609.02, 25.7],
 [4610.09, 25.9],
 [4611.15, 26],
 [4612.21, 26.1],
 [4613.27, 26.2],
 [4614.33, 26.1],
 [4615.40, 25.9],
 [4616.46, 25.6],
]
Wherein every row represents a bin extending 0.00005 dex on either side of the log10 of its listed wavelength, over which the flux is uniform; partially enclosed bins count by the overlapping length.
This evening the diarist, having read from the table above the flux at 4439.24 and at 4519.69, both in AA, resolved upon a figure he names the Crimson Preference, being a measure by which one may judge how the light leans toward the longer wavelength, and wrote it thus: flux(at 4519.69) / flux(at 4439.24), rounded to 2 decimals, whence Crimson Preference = 1.09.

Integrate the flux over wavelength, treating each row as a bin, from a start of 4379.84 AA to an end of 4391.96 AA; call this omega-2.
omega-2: 244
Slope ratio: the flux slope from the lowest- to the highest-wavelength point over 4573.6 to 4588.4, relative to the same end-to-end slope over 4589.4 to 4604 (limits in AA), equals -2.7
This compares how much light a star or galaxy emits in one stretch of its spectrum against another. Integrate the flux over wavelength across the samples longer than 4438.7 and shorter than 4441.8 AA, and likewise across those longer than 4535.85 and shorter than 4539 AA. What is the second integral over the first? 1.09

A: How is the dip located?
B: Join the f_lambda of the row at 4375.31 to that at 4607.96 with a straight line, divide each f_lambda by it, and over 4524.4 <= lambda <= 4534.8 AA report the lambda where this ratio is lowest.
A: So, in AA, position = 4534.29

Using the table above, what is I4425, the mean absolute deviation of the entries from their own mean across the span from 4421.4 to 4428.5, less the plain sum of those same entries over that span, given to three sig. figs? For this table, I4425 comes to -166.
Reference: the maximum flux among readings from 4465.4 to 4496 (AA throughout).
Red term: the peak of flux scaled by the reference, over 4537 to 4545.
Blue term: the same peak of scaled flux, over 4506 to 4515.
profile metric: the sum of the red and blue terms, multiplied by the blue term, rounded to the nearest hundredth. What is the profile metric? 2.13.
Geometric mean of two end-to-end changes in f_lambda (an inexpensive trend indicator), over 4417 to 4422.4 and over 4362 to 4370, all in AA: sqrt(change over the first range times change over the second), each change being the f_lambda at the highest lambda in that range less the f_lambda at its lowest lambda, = 1.0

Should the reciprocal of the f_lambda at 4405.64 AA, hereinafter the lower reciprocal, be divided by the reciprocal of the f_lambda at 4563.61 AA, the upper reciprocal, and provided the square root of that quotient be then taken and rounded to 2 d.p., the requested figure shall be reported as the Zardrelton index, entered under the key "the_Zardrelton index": 1.09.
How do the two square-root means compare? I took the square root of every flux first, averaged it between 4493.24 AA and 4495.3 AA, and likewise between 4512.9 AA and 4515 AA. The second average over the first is 1.05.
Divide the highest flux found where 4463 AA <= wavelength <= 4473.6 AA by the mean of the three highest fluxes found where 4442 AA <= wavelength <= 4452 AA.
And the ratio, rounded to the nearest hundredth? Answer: 1.01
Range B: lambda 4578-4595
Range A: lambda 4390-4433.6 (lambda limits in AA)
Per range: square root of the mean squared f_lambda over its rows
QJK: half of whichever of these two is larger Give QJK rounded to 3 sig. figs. 11.9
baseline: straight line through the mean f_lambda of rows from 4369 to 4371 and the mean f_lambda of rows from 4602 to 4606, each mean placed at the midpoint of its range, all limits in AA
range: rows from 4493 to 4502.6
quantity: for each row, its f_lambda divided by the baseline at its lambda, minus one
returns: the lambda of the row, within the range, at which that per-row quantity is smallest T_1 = 4493.75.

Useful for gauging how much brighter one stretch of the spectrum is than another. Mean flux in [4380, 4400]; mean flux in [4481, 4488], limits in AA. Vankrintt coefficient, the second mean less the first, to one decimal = 4.9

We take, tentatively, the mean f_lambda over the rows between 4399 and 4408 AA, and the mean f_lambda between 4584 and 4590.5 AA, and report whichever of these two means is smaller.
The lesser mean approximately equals 20.8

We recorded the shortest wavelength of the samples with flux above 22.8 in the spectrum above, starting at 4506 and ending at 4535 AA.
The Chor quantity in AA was 4506.18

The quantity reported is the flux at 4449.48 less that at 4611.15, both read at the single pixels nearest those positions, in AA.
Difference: -2.9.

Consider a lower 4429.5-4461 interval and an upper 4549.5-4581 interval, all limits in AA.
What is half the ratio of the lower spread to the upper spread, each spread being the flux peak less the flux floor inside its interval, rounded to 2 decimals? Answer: 0.24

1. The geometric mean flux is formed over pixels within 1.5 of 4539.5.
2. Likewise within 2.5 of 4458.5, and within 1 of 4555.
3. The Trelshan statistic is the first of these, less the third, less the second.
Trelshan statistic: -20.9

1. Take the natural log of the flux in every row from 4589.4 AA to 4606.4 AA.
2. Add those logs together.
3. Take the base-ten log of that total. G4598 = 1.71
